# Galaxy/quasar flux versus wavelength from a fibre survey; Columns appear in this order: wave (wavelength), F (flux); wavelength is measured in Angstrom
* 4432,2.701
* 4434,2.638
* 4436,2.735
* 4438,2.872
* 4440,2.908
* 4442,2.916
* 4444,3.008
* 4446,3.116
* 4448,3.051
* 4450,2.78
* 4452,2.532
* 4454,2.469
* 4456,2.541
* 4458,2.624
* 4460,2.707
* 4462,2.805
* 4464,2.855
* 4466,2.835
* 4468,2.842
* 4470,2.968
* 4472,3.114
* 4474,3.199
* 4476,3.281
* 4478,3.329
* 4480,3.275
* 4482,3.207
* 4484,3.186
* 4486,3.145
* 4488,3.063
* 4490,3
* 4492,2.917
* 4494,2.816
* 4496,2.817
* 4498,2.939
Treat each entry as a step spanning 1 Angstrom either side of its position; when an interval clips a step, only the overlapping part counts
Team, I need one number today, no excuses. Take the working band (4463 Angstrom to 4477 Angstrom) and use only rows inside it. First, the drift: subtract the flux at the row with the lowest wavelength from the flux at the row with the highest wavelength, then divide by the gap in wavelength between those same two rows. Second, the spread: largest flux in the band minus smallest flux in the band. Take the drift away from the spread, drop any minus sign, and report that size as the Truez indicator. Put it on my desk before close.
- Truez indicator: 0.41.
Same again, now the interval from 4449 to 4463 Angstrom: 0.33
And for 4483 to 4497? 0.40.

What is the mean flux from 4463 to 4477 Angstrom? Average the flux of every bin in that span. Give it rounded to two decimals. 3.01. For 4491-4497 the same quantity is 2.85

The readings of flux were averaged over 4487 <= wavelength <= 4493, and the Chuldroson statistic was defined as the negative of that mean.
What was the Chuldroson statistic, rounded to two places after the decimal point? -2.99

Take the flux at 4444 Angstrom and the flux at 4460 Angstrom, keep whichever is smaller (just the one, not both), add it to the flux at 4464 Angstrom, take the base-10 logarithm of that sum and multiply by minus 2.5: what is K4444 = -1.86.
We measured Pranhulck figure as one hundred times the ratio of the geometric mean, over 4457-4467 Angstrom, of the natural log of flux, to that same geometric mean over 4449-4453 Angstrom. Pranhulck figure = 104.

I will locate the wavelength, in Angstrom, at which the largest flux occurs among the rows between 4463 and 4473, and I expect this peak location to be 4472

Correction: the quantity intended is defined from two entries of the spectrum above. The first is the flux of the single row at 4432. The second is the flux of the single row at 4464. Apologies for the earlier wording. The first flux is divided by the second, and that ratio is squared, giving 0.90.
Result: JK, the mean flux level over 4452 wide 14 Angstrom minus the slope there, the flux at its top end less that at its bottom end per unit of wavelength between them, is 2.77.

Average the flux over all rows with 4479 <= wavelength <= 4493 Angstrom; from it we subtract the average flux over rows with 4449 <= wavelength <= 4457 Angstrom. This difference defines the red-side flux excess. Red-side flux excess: 0.53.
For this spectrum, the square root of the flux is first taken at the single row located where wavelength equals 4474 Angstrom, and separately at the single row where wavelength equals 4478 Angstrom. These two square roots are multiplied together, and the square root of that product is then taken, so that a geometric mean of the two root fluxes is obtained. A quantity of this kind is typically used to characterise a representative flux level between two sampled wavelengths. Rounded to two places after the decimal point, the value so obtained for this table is 1.81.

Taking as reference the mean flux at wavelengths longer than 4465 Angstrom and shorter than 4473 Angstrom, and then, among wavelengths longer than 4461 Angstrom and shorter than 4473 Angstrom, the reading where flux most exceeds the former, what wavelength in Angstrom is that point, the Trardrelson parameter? 4472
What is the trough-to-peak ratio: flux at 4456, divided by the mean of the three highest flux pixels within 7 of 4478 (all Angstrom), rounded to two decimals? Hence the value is 0.77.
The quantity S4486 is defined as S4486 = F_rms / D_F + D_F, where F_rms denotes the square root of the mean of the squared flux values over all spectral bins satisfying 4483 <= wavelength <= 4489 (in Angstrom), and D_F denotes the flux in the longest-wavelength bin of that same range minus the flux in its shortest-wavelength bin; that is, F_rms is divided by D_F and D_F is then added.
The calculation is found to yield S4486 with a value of -26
